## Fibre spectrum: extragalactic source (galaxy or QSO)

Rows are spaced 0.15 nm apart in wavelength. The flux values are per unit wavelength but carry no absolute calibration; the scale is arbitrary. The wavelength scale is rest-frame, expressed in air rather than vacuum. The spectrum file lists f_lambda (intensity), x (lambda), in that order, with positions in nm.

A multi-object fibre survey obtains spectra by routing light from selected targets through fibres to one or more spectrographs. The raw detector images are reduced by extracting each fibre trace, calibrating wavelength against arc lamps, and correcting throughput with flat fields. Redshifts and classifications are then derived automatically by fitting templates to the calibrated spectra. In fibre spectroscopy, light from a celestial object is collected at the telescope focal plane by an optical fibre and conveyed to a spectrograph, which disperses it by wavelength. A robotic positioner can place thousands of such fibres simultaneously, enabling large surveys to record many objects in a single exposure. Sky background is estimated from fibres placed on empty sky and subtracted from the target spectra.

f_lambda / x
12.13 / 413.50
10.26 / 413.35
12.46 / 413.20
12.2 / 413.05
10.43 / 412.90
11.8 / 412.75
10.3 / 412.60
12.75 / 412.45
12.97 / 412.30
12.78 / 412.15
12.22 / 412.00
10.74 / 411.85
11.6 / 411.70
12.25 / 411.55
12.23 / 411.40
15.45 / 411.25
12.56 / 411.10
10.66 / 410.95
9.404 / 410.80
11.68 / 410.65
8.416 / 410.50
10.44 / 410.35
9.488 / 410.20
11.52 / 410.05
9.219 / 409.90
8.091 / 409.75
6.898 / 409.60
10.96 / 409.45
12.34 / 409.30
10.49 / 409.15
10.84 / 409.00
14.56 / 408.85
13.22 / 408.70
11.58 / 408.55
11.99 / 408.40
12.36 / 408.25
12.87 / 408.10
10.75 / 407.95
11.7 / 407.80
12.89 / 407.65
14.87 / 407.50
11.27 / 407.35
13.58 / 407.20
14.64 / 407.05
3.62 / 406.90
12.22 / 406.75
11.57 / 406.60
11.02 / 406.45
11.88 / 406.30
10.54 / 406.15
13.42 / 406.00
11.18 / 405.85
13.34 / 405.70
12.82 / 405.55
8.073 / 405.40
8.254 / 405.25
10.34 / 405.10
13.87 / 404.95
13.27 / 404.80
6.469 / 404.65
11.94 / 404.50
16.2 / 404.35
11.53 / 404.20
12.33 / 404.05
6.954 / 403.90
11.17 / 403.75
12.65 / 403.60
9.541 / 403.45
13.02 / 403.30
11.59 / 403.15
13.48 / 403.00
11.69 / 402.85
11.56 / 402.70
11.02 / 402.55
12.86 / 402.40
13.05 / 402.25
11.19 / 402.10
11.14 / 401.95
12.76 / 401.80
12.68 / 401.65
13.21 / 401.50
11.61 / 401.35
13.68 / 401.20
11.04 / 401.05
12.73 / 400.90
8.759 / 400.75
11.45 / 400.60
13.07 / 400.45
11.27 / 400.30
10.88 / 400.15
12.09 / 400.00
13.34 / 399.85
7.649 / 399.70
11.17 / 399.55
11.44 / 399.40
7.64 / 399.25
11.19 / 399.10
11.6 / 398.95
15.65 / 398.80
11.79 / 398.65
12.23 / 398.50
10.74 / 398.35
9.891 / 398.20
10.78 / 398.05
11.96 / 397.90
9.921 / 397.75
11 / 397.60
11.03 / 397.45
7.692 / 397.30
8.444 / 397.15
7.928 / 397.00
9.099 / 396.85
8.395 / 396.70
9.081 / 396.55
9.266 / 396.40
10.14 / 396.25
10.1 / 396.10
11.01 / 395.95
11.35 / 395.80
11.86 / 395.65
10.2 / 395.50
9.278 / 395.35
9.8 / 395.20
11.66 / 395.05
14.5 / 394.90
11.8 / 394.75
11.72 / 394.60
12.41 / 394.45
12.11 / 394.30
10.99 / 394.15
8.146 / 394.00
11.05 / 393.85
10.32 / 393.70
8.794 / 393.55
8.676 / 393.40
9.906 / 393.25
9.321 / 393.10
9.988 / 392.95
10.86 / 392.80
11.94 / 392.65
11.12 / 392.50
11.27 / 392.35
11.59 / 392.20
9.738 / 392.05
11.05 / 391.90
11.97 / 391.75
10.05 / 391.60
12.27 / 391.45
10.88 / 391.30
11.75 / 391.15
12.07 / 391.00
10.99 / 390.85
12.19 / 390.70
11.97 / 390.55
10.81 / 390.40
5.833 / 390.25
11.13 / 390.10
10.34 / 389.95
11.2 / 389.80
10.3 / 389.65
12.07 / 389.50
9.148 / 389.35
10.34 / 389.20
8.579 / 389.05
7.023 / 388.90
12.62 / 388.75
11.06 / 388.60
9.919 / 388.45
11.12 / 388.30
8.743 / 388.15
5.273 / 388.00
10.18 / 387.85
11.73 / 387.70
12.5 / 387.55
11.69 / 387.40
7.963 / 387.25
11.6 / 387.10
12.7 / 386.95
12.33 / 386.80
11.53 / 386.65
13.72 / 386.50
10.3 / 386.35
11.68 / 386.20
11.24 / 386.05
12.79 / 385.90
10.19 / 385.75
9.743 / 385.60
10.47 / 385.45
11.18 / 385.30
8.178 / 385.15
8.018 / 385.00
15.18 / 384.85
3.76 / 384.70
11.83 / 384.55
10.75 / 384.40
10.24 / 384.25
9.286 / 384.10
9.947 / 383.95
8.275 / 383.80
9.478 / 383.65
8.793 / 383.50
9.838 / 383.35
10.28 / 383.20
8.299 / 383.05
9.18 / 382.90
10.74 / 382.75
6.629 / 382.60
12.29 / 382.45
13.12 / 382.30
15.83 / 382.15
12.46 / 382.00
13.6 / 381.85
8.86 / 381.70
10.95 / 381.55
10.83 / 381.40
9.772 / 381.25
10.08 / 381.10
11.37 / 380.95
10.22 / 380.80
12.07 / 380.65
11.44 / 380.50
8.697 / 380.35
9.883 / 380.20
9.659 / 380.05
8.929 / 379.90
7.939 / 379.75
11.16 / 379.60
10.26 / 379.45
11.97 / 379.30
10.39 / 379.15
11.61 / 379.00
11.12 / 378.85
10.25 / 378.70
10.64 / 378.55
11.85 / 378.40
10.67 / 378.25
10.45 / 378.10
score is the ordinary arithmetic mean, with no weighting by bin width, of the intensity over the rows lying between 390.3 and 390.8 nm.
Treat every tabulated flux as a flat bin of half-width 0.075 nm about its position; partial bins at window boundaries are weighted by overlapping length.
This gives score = 11.7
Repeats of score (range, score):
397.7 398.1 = 10.9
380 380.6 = 9.9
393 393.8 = 9.4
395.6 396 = 11.4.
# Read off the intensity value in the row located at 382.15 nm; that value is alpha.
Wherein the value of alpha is 15.83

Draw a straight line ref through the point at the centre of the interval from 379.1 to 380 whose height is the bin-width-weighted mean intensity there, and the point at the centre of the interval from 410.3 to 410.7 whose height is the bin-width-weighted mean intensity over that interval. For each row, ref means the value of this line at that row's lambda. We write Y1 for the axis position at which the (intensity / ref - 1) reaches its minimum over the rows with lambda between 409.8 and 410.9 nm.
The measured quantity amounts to 410.50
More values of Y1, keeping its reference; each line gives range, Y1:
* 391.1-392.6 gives 392.05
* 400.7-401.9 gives 400.75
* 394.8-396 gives 395.35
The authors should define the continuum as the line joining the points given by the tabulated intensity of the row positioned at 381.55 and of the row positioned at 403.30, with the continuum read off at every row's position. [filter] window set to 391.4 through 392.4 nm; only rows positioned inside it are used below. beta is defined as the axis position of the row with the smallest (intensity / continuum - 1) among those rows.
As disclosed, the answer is 392.05 nm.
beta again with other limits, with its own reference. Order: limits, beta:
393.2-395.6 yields 394.00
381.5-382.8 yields 382.60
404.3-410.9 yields 406.90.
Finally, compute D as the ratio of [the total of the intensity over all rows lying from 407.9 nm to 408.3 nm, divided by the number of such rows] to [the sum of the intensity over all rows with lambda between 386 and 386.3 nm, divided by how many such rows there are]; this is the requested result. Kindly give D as 1.05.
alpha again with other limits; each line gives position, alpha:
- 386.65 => 11.53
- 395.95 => 11.01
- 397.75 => 9.921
